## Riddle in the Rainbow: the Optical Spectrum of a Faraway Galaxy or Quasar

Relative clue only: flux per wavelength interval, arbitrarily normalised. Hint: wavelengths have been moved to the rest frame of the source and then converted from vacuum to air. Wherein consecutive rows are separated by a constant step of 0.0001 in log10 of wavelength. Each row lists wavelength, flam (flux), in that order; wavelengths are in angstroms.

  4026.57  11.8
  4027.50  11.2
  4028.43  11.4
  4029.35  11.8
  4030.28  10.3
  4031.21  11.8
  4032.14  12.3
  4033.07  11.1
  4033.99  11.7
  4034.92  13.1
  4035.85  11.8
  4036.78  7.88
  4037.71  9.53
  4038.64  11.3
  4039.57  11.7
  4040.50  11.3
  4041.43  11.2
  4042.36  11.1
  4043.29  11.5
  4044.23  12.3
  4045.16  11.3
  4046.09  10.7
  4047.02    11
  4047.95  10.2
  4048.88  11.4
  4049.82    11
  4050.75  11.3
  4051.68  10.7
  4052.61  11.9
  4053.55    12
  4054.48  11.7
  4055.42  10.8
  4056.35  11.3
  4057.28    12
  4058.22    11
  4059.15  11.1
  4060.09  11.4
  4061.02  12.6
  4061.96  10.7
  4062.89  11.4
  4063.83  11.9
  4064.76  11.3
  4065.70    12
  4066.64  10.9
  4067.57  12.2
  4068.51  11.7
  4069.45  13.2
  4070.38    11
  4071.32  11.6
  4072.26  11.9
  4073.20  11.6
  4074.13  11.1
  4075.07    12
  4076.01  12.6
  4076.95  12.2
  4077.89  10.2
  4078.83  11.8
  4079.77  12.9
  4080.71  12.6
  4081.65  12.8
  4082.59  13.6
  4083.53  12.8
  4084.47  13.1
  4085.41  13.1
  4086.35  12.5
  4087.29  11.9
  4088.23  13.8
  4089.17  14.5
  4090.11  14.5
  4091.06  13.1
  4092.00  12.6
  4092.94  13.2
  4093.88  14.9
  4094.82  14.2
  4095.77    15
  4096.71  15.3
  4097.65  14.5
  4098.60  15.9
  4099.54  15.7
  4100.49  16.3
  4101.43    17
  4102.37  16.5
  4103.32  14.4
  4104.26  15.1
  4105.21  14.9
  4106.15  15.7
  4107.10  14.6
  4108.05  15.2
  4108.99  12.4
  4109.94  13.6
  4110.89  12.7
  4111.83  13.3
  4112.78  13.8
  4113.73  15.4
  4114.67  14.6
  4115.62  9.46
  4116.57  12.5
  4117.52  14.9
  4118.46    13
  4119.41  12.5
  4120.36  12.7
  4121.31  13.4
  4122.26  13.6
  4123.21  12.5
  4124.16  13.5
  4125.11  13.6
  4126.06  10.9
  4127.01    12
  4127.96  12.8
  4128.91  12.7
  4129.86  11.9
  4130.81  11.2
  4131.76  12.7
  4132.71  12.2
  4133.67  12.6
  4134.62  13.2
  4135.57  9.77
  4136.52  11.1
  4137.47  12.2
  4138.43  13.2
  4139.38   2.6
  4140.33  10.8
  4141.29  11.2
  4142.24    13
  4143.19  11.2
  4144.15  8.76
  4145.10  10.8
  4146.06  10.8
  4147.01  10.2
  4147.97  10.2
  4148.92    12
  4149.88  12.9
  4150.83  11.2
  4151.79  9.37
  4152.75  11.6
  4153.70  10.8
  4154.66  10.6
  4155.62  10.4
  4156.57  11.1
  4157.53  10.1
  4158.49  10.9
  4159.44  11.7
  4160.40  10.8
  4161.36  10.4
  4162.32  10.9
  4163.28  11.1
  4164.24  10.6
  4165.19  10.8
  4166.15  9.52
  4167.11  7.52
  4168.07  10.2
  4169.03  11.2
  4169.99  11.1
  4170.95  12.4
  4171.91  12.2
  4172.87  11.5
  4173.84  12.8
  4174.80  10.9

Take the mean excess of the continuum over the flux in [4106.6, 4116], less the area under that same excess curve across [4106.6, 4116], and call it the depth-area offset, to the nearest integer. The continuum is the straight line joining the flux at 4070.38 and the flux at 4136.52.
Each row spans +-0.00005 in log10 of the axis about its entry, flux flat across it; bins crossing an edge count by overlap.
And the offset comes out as 21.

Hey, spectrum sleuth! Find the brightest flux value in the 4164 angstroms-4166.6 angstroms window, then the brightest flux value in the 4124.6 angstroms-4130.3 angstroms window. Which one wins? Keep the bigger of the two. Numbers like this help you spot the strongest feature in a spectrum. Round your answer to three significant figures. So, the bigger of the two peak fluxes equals 13.6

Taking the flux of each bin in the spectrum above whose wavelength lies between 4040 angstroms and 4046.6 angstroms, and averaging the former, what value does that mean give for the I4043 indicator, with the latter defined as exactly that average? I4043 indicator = 11.34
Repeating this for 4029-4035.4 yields 11.73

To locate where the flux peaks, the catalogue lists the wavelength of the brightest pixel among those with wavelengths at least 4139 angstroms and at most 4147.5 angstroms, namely 4142.24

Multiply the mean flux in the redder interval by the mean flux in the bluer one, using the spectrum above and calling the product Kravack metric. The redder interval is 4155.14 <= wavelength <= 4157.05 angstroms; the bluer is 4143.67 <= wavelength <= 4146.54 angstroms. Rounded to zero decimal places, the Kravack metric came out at 109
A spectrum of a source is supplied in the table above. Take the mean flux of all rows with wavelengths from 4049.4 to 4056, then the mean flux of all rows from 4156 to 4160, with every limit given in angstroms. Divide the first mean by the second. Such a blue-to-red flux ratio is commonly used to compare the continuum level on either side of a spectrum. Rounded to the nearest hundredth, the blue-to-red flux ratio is 1.04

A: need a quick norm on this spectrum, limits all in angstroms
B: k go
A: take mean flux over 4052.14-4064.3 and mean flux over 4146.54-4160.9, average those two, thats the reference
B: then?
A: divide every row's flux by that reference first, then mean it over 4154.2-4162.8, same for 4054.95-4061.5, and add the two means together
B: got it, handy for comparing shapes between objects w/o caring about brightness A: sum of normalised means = 1.98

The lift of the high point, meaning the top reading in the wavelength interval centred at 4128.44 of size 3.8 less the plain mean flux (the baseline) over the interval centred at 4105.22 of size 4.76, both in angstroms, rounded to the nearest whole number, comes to -2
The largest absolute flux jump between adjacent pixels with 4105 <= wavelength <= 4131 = 5.1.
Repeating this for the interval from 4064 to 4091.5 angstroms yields 2.2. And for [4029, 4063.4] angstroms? 3.9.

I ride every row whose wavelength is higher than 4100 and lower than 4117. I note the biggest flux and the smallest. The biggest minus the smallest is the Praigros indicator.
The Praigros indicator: 7.5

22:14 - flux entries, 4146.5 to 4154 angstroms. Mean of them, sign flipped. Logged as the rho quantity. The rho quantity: -11.0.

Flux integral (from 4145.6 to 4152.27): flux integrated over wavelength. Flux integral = 73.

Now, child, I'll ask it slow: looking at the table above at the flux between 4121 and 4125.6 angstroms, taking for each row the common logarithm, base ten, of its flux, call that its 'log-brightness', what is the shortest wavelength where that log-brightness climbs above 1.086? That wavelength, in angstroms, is 4121.31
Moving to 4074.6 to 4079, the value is 4076.01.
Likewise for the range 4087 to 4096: 4088.23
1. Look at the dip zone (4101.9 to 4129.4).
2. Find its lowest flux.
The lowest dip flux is 9.46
